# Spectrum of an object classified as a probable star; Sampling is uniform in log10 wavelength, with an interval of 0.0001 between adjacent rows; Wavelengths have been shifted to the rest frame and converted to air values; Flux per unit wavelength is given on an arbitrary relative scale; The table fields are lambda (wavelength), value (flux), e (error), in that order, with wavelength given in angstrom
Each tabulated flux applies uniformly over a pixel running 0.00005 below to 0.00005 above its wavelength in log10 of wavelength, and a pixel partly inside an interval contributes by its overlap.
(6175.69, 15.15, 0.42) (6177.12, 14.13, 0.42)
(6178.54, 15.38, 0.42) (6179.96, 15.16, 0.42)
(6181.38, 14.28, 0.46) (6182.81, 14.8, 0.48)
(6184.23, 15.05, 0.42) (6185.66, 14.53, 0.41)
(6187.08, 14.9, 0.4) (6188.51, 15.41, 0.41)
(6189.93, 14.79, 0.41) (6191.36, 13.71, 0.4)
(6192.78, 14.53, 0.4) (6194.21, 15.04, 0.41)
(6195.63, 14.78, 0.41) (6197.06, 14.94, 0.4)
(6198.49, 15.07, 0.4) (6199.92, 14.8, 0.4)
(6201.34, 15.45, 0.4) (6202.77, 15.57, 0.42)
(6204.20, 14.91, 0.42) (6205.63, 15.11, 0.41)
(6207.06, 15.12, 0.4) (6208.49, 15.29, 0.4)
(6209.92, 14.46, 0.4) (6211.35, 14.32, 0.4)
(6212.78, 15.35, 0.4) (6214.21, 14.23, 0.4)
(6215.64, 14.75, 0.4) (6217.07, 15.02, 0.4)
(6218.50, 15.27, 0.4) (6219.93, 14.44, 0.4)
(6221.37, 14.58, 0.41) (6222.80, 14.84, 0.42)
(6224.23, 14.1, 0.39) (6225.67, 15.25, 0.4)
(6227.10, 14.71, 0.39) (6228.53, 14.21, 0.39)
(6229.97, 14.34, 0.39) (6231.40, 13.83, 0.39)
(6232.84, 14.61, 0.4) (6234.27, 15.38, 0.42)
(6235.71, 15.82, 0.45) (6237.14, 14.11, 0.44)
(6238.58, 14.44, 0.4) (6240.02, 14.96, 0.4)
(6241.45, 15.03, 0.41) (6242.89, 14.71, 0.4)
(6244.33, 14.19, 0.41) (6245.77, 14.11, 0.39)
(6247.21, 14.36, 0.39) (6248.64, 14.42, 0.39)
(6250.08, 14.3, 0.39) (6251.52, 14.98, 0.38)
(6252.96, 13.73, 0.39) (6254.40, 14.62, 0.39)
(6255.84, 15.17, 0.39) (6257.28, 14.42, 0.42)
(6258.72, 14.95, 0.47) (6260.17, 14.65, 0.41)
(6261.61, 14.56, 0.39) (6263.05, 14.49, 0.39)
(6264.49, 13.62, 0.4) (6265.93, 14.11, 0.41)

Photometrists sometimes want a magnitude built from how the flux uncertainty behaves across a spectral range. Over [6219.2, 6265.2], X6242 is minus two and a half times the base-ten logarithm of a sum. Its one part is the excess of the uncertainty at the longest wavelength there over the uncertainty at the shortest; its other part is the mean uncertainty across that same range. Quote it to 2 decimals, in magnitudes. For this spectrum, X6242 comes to 0.99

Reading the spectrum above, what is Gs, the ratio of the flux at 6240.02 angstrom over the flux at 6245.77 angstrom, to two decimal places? 1.06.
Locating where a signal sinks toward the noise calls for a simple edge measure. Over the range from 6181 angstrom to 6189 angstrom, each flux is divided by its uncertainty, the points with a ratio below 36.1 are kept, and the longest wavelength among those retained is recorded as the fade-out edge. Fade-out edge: 6185.66 angstrom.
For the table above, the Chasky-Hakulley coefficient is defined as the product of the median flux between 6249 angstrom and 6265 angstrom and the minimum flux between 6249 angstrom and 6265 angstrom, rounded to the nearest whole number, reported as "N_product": 198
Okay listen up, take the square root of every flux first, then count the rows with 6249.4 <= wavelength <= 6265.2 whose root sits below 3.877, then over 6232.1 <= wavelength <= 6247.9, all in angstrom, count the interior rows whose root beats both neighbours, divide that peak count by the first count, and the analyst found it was 0.20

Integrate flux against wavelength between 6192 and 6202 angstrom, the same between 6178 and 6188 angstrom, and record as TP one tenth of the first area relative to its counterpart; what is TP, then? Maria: 0.101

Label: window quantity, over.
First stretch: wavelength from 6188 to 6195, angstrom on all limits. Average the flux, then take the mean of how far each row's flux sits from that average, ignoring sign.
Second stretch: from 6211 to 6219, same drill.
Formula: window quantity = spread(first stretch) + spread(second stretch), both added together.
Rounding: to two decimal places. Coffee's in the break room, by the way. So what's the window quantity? 0.85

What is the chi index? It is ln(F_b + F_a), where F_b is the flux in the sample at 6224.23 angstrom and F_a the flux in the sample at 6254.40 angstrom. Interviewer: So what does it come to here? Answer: 3.36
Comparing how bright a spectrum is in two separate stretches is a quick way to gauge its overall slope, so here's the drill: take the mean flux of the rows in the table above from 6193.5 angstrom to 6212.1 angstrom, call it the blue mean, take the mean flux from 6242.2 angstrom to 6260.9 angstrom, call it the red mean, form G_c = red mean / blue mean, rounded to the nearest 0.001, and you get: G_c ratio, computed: 0.968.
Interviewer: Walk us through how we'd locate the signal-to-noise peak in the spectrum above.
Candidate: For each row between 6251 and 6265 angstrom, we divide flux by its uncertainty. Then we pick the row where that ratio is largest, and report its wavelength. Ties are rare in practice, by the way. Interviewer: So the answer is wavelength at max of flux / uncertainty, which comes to 6251.52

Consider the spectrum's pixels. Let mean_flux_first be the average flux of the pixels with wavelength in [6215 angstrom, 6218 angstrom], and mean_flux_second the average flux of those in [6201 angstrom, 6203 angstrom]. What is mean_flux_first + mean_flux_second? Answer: 30.4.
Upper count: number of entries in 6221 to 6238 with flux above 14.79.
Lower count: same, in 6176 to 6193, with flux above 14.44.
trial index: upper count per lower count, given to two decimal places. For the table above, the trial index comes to 0.44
